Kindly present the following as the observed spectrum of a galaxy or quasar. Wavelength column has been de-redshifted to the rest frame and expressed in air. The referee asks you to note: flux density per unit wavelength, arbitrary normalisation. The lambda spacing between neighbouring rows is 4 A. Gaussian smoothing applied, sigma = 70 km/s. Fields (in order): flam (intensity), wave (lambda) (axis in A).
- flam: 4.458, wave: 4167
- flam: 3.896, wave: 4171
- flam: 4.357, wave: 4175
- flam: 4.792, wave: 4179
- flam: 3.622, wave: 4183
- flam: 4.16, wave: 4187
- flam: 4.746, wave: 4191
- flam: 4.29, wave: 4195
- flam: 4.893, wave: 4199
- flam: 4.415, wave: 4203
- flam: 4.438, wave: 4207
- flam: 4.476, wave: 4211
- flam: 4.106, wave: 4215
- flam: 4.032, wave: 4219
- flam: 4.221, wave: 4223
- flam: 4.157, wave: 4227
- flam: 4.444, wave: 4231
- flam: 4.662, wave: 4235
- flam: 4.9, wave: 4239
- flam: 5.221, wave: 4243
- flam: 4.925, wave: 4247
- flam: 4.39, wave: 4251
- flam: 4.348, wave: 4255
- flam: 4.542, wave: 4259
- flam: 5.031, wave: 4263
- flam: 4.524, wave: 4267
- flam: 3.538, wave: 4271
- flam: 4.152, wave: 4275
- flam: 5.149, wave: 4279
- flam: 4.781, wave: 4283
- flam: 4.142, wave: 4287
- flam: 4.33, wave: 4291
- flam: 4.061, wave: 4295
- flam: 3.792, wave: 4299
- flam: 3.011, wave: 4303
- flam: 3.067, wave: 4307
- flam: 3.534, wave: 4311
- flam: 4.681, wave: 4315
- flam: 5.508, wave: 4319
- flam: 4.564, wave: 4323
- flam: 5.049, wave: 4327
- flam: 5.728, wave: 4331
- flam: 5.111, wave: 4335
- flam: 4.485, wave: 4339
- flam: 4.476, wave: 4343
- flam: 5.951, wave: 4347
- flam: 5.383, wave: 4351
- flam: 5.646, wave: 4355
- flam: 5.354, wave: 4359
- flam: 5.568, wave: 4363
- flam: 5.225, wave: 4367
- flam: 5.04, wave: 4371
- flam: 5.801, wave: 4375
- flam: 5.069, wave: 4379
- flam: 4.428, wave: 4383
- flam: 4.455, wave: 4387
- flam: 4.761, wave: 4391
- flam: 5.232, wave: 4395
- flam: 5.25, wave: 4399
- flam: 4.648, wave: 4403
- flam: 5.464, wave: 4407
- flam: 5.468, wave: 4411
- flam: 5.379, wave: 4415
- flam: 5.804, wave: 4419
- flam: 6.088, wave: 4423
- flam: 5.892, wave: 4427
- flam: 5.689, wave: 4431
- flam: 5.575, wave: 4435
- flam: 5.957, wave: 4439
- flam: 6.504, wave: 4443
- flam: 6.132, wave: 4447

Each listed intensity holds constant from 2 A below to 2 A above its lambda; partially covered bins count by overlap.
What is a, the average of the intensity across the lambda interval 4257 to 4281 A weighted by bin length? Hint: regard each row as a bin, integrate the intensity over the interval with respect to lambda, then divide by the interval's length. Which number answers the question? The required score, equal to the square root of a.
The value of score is 2.12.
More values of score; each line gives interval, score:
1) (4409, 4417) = 2.33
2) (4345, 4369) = 2.35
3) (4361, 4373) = 2.30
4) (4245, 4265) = 2.16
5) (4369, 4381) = 2.30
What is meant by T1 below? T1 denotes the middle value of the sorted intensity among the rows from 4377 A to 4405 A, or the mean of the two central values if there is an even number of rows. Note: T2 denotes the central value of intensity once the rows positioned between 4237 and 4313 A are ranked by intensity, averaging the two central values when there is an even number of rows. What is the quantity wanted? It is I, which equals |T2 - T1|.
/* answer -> 0.4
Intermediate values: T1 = 4.76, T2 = 4.35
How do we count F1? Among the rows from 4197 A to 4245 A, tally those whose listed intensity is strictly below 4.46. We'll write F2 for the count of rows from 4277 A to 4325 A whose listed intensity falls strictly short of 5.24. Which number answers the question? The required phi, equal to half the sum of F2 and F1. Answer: 9.00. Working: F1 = 7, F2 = 11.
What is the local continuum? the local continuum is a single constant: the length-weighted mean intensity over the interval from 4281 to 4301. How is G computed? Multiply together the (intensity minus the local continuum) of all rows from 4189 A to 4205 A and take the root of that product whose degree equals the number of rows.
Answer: 0.26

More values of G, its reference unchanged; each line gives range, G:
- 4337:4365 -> 0.84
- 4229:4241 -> 0.41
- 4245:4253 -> 0.34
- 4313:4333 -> 0.76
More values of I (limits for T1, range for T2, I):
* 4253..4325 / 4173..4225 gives 0.0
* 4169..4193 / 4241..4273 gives 0.3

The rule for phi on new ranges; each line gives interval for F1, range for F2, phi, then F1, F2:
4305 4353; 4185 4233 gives 7.00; 2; 12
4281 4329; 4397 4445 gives 4.00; 7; 1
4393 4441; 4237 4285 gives 6.00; 0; 12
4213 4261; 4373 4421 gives 6.50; 7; 6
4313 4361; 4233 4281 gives 6.00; 0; 12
